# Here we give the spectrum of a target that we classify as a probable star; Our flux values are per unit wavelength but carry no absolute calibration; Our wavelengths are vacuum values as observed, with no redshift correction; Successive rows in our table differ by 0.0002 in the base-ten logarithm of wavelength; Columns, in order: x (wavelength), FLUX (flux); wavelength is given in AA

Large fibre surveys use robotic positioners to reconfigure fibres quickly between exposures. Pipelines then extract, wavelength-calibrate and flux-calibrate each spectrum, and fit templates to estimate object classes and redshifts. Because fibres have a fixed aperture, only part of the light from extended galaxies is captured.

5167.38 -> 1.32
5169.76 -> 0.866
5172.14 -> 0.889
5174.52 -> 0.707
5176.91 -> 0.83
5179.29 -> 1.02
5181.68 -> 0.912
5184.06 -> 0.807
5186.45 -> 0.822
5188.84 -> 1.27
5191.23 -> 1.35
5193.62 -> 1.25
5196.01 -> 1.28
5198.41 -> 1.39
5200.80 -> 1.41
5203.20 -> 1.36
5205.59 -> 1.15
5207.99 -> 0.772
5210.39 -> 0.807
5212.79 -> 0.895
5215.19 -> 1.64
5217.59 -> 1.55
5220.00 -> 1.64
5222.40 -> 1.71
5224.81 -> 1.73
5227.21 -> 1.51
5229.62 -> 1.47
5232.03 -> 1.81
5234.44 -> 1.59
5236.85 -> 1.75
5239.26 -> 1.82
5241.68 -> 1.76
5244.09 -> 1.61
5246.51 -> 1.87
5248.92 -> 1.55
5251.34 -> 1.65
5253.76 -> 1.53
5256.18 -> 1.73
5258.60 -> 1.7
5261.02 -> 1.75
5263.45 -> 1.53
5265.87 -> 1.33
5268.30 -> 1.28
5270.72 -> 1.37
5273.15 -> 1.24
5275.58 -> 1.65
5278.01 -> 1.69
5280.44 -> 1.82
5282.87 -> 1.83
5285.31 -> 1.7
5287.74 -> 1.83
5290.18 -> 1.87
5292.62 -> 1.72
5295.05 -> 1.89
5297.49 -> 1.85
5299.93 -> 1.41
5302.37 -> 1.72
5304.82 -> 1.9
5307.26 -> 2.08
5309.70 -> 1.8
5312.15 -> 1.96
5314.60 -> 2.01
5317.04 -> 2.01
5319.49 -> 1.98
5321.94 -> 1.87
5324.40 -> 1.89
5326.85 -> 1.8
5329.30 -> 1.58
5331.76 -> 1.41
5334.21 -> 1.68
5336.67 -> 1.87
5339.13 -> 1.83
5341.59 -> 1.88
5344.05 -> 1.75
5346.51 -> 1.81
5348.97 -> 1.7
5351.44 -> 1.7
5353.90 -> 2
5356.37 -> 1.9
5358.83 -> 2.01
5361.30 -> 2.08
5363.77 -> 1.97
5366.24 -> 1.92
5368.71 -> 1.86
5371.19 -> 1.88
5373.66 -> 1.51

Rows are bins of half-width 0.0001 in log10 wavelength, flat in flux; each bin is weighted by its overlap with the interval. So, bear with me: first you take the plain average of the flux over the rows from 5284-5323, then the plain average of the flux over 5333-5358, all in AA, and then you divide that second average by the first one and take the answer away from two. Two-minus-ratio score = 1.0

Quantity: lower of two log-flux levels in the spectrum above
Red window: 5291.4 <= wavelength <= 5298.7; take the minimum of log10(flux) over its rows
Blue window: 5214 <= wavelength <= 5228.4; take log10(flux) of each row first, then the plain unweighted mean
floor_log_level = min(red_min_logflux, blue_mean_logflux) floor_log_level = 0.21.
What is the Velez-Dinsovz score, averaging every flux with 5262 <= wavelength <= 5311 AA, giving 1.68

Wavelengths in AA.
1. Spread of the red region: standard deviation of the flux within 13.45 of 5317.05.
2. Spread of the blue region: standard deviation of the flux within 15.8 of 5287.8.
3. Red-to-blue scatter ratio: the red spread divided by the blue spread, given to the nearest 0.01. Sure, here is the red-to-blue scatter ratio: 0.72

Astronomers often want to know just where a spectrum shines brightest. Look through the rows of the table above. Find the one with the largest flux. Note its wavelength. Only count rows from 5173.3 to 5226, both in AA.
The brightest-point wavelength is 5224.81 AA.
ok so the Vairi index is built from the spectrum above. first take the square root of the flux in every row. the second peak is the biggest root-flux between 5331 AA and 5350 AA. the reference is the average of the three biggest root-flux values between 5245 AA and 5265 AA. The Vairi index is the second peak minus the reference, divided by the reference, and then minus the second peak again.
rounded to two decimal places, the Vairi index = -1.34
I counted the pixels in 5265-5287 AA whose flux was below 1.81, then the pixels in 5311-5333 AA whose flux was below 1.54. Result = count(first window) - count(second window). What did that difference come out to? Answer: 6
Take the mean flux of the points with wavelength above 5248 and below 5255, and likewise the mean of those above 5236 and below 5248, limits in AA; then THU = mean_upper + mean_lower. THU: 3.34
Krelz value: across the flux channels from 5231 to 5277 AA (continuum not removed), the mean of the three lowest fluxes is 1.3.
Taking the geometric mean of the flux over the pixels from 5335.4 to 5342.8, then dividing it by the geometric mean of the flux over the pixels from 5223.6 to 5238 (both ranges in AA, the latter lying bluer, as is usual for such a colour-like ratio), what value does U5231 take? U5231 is 1.14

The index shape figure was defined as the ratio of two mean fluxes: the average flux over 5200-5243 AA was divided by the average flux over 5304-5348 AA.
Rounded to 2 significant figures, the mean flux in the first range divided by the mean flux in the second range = 0.80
